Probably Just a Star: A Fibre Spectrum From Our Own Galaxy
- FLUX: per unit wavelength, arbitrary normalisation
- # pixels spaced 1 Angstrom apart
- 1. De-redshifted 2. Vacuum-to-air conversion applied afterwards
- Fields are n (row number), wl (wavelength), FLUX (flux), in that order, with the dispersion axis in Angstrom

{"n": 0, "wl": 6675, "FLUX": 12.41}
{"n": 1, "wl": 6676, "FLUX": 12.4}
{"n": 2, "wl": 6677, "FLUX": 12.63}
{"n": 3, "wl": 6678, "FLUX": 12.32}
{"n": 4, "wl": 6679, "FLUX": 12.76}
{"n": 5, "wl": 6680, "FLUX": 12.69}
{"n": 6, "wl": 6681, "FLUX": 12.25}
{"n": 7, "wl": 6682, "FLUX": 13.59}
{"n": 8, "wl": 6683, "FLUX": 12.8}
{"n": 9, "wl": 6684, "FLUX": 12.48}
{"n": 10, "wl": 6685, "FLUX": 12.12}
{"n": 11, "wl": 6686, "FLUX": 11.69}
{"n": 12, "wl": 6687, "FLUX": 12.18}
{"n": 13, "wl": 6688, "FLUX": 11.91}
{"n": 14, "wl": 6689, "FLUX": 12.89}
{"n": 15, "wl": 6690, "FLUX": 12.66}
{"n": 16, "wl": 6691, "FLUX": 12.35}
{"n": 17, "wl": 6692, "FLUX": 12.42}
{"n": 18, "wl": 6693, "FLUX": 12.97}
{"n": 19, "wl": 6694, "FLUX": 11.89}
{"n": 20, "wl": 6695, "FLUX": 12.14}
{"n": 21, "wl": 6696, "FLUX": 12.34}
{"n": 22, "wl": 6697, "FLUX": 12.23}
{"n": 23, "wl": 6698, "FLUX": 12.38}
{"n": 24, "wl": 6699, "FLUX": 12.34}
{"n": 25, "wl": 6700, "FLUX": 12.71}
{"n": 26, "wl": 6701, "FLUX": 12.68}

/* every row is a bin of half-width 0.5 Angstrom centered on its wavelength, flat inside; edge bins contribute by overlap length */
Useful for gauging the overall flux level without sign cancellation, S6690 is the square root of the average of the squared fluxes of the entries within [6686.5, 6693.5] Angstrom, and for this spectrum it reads 12.5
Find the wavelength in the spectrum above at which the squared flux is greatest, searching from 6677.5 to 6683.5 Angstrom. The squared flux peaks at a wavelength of 6682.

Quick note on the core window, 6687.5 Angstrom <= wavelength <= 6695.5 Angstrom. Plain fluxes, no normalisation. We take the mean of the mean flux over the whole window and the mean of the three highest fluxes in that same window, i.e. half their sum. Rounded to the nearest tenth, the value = 12.6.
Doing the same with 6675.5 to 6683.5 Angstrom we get 12.9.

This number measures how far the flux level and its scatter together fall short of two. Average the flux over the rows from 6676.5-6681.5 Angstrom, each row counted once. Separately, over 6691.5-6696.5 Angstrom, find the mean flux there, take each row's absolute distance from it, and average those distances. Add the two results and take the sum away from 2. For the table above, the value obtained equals -10.80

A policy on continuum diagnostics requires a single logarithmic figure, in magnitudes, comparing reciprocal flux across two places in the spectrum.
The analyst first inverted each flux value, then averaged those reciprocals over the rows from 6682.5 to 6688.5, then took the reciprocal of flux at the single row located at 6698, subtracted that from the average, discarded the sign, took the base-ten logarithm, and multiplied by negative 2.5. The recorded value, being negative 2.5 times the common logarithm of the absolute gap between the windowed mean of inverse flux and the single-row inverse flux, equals 7.23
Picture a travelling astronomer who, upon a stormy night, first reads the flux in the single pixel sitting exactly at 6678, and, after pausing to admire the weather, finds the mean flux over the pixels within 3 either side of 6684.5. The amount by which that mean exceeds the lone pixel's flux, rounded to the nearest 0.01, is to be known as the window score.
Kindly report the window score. 0.16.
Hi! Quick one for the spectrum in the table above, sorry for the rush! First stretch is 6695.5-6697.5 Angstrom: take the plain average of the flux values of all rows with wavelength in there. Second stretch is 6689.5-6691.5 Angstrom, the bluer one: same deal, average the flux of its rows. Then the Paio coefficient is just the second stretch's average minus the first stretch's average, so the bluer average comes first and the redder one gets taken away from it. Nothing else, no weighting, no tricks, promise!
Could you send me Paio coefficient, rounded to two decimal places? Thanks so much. 0.22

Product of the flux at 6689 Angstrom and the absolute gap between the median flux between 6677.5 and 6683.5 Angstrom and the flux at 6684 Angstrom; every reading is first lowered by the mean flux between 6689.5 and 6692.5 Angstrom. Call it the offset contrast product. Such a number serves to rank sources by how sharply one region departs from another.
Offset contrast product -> 0.10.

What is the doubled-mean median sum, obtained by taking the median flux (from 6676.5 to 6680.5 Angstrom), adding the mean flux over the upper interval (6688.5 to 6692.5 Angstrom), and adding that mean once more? 37.8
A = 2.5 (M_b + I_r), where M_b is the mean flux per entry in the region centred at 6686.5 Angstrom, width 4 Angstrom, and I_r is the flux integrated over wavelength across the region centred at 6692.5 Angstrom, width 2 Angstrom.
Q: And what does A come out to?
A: 93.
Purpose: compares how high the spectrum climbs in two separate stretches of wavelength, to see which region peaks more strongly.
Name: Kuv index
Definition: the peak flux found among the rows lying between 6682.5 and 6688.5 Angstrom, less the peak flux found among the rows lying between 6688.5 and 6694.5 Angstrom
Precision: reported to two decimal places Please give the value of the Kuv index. -0.17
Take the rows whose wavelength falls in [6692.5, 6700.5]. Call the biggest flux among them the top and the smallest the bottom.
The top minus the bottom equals 1.1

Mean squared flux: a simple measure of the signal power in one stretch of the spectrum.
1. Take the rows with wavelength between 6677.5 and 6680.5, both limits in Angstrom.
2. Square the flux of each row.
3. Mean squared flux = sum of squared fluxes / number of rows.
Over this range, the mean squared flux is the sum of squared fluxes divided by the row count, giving 159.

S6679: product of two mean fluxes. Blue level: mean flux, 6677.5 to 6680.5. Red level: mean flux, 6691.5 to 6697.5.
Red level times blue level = 155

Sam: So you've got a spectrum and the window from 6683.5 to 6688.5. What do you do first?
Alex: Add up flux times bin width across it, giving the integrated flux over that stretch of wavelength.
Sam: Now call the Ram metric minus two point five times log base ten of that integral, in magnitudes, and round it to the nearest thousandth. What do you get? -4.452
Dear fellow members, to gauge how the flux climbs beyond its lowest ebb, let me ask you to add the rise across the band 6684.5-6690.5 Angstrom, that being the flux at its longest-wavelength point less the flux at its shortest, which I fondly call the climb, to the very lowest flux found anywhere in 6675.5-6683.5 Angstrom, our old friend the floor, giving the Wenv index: 12.8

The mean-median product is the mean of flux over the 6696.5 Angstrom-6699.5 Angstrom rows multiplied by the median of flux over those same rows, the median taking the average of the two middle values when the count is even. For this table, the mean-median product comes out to 152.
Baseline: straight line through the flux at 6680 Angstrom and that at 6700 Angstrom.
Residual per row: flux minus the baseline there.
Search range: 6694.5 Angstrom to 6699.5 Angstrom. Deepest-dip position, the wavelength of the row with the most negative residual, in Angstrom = 6695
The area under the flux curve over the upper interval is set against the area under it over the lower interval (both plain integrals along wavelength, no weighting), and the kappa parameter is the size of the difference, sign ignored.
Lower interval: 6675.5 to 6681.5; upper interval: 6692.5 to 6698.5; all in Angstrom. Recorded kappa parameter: 1.1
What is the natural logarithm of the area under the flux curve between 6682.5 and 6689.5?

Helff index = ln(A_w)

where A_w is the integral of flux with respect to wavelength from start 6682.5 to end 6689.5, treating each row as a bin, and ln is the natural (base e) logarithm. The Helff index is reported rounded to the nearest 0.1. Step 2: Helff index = 4.5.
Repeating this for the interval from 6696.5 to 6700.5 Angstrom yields 3.9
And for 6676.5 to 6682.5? 4.3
